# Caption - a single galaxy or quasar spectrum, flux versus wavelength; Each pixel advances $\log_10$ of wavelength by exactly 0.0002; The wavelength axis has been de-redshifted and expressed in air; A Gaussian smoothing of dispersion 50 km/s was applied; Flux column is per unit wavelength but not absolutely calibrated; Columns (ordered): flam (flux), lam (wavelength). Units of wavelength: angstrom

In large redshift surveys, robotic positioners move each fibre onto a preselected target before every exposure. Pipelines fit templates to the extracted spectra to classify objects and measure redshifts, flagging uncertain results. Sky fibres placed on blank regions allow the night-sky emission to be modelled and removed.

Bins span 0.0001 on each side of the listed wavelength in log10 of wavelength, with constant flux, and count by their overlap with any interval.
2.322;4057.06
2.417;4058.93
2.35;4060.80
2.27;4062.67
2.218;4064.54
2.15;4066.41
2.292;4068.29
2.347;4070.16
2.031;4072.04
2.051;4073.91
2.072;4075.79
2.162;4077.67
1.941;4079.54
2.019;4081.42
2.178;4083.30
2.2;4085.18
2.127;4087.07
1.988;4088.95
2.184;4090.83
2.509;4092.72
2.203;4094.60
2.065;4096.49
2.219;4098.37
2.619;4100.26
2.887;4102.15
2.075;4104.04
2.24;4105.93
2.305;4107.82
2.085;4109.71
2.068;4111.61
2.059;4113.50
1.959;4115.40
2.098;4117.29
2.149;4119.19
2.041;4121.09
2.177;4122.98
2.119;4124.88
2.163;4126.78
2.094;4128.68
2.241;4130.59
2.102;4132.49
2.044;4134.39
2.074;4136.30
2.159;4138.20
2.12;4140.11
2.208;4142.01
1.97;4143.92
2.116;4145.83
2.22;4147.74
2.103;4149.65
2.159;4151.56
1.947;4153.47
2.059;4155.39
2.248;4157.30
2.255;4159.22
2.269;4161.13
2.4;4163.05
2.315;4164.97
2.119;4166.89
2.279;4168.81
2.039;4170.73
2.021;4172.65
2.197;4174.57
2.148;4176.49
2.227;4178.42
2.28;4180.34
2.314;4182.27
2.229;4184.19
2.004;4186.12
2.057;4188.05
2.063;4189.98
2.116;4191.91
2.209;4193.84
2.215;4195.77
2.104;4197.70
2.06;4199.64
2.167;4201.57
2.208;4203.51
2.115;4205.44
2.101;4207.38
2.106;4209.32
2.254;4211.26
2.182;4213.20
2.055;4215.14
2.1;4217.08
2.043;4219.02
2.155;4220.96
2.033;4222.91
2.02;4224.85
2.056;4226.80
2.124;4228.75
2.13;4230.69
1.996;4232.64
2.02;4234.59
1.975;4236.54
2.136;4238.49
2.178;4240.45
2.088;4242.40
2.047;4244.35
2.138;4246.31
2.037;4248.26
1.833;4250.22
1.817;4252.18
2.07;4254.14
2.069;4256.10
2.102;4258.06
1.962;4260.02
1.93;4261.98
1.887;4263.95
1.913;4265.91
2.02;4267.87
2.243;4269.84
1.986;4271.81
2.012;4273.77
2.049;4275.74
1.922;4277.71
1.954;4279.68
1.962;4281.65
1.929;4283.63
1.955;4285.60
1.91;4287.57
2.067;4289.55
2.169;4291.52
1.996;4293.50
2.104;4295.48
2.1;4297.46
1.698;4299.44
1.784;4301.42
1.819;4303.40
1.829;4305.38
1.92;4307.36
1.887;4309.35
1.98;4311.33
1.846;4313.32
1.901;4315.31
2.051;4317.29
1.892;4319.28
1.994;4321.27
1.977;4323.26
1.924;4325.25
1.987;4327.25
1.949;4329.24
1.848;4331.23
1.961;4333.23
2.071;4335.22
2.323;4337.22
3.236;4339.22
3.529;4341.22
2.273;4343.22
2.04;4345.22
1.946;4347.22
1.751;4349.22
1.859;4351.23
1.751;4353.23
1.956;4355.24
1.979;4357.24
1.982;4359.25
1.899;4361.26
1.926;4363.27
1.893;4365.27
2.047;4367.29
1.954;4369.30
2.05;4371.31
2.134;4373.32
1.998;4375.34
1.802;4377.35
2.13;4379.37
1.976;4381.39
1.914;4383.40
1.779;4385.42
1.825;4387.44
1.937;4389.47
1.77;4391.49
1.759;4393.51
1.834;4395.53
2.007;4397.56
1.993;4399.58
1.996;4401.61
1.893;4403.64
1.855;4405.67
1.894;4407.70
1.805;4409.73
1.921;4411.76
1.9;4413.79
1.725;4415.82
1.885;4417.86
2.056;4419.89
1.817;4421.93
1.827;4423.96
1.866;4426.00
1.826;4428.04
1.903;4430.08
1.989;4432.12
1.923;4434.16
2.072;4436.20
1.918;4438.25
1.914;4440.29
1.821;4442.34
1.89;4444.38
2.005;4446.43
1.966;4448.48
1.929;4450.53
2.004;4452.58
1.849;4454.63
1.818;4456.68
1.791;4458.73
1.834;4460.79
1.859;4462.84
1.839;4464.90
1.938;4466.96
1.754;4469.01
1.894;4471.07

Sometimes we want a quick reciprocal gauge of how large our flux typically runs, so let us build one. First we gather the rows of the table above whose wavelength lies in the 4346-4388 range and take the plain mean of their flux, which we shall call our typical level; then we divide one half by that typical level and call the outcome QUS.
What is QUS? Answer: 0.259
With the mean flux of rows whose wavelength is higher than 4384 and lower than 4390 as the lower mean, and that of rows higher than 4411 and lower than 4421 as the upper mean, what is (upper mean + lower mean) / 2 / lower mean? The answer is 1.01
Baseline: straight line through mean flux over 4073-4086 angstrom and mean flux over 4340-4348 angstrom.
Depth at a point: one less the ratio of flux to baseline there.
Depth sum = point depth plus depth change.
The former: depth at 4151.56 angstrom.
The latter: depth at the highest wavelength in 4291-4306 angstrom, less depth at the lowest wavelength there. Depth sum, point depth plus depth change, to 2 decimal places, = 0.16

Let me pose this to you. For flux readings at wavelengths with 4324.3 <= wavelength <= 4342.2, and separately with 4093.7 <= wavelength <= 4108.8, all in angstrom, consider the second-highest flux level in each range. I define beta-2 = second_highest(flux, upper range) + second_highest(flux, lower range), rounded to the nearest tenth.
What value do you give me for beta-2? 5.9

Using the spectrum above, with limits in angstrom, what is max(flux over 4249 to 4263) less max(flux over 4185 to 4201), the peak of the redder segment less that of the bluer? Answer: -0.11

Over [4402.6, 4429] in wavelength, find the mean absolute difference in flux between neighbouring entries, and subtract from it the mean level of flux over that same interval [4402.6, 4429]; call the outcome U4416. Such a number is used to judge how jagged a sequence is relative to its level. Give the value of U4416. -1.77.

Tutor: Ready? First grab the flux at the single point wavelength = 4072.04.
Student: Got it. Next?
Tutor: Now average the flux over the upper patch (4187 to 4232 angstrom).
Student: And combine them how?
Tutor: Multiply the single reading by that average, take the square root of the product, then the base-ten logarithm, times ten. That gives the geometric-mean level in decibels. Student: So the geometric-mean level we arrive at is 3.17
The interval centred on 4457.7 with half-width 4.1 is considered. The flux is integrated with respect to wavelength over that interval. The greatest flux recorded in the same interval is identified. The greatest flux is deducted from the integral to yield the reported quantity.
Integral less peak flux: 13.1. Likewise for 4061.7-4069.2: 14.4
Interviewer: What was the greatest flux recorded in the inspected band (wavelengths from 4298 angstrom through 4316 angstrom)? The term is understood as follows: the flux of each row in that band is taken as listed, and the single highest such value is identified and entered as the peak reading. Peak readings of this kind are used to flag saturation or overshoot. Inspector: 1.98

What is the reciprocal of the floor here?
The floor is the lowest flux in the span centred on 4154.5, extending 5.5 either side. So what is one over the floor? 0.514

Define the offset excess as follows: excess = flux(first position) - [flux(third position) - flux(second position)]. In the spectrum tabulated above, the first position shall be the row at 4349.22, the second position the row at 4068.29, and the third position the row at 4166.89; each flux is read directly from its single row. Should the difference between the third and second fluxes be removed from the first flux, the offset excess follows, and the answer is 1.92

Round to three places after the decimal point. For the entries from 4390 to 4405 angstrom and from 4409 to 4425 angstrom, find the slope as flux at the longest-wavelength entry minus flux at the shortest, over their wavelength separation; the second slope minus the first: -0.009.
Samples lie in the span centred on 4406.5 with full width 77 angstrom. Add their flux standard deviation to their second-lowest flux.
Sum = 1.86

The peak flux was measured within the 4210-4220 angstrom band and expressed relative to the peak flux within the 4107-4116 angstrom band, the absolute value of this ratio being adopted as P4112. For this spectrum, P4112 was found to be 0.98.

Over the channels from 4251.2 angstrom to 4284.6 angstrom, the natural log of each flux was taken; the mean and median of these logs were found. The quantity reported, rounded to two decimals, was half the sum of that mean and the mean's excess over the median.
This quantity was 0.35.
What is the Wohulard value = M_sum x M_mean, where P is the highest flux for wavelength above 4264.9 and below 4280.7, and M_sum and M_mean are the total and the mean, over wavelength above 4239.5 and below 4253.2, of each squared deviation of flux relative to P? 0.03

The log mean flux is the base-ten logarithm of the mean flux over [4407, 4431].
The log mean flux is 0.272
